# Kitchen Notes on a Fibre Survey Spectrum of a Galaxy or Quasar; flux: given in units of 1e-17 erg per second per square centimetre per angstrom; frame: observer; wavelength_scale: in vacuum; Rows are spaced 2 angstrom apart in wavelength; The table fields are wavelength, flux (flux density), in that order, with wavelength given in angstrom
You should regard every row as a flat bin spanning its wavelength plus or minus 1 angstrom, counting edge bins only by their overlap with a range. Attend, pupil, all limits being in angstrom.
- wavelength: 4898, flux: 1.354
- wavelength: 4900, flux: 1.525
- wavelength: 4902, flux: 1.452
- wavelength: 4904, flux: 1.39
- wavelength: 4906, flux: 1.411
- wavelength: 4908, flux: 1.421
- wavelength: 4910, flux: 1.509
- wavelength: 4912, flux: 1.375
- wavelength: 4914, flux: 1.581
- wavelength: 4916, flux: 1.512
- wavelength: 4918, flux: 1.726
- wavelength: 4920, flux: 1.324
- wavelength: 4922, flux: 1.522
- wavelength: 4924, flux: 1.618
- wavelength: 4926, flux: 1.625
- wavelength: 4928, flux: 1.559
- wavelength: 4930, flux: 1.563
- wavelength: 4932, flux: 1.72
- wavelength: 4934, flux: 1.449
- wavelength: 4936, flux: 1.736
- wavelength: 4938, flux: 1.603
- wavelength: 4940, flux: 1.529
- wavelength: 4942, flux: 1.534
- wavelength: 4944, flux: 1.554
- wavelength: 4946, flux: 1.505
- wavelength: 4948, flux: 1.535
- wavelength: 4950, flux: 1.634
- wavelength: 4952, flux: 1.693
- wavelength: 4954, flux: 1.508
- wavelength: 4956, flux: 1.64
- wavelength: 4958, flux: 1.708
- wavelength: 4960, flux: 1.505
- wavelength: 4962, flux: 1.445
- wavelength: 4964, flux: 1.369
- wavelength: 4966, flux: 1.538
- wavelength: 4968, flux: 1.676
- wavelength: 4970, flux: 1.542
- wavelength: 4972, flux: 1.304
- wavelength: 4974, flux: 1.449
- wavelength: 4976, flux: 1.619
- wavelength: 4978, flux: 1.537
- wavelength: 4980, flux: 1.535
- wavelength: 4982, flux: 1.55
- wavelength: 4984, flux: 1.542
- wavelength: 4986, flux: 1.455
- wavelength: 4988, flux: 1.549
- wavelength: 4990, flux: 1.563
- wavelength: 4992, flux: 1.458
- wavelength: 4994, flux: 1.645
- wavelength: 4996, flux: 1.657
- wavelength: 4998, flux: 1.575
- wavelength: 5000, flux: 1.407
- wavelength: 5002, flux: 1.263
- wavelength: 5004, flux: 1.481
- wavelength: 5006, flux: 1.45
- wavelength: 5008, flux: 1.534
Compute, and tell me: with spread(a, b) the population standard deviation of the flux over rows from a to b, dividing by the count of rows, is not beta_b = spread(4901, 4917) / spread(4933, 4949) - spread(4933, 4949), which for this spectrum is 0.76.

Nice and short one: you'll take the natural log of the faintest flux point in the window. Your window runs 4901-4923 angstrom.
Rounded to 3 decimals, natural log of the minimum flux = 0.281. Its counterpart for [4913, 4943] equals 0.281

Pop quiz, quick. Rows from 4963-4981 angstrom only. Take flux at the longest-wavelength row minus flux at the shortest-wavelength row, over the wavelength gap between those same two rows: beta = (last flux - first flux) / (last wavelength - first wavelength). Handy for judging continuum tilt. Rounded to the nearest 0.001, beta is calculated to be 0.010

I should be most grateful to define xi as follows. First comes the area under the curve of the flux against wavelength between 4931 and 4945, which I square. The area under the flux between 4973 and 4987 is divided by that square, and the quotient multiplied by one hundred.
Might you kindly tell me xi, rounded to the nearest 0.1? 4.3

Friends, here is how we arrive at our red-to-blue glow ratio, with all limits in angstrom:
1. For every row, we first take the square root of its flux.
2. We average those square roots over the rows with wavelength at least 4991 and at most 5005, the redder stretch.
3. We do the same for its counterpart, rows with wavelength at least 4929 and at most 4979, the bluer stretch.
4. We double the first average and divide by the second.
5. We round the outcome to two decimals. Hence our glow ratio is 1.96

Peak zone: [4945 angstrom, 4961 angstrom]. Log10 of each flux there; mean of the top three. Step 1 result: 0.225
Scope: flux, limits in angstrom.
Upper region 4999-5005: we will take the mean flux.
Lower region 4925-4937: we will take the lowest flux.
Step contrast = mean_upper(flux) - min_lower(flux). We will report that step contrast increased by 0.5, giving 0.43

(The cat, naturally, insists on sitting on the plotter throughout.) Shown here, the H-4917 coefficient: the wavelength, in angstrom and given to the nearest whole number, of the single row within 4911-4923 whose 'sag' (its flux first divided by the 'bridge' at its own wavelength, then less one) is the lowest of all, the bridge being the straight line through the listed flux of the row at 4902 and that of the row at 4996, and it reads 4920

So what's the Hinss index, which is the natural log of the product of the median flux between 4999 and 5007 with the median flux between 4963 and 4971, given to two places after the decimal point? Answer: 0.79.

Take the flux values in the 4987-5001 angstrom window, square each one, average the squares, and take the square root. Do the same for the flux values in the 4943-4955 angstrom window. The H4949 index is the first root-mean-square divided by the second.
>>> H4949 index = 0.987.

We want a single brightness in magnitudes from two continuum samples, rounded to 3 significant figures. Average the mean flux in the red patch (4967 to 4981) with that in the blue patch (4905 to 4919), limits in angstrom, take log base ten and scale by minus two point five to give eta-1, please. -0.450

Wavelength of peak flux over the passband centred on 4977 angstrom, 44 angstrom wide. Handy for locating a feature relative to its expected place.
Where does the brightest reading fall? 4958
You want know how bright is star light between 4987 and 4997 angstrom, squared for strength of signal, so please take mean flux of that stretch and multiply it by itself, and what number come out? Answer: 2.48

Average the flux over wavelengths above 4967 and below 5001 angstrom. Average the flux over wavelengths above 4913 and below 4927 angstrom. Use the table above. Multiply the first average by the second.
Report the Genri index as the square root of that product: 1.55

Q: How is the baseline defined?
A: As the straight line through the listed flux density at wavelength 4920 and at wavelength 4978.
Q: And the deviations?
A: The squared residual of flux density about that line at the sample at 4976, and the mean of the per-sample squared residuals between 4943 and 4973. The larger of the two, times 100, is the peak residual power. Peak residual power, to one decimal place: 2.2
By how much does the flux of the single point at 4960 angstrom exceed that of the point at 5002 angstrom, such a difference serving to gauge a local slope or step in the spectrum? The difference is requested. 0.24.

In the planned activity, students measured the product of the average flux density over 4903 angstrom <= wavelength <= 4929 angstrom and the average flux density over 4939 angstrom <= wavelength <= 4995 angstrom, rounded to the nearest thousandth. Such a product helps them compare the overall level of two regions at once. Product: 2.319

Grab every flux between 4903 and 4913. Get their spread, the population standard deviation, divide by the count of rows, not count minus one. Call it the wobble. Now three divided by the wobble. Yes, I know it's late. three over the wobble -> 64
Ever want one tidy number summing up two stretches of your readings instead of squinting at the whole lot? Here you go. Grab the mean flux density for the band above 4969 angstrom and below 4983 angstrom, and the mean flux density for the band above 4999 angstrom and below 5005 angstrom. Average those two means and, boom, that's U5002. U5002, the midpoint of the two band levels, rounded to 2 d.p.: 1.44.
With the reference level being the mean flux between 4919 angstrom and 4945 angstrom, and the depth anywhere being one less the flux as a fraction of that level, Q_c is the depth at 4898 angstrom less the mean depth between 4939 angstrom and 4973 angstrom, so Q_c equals 0.12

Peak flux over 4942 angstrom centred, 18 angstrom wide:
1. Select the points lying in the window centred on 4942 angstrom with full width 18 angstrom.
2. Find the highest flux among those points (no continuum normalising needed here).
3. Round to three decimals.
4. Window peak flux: 1.736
